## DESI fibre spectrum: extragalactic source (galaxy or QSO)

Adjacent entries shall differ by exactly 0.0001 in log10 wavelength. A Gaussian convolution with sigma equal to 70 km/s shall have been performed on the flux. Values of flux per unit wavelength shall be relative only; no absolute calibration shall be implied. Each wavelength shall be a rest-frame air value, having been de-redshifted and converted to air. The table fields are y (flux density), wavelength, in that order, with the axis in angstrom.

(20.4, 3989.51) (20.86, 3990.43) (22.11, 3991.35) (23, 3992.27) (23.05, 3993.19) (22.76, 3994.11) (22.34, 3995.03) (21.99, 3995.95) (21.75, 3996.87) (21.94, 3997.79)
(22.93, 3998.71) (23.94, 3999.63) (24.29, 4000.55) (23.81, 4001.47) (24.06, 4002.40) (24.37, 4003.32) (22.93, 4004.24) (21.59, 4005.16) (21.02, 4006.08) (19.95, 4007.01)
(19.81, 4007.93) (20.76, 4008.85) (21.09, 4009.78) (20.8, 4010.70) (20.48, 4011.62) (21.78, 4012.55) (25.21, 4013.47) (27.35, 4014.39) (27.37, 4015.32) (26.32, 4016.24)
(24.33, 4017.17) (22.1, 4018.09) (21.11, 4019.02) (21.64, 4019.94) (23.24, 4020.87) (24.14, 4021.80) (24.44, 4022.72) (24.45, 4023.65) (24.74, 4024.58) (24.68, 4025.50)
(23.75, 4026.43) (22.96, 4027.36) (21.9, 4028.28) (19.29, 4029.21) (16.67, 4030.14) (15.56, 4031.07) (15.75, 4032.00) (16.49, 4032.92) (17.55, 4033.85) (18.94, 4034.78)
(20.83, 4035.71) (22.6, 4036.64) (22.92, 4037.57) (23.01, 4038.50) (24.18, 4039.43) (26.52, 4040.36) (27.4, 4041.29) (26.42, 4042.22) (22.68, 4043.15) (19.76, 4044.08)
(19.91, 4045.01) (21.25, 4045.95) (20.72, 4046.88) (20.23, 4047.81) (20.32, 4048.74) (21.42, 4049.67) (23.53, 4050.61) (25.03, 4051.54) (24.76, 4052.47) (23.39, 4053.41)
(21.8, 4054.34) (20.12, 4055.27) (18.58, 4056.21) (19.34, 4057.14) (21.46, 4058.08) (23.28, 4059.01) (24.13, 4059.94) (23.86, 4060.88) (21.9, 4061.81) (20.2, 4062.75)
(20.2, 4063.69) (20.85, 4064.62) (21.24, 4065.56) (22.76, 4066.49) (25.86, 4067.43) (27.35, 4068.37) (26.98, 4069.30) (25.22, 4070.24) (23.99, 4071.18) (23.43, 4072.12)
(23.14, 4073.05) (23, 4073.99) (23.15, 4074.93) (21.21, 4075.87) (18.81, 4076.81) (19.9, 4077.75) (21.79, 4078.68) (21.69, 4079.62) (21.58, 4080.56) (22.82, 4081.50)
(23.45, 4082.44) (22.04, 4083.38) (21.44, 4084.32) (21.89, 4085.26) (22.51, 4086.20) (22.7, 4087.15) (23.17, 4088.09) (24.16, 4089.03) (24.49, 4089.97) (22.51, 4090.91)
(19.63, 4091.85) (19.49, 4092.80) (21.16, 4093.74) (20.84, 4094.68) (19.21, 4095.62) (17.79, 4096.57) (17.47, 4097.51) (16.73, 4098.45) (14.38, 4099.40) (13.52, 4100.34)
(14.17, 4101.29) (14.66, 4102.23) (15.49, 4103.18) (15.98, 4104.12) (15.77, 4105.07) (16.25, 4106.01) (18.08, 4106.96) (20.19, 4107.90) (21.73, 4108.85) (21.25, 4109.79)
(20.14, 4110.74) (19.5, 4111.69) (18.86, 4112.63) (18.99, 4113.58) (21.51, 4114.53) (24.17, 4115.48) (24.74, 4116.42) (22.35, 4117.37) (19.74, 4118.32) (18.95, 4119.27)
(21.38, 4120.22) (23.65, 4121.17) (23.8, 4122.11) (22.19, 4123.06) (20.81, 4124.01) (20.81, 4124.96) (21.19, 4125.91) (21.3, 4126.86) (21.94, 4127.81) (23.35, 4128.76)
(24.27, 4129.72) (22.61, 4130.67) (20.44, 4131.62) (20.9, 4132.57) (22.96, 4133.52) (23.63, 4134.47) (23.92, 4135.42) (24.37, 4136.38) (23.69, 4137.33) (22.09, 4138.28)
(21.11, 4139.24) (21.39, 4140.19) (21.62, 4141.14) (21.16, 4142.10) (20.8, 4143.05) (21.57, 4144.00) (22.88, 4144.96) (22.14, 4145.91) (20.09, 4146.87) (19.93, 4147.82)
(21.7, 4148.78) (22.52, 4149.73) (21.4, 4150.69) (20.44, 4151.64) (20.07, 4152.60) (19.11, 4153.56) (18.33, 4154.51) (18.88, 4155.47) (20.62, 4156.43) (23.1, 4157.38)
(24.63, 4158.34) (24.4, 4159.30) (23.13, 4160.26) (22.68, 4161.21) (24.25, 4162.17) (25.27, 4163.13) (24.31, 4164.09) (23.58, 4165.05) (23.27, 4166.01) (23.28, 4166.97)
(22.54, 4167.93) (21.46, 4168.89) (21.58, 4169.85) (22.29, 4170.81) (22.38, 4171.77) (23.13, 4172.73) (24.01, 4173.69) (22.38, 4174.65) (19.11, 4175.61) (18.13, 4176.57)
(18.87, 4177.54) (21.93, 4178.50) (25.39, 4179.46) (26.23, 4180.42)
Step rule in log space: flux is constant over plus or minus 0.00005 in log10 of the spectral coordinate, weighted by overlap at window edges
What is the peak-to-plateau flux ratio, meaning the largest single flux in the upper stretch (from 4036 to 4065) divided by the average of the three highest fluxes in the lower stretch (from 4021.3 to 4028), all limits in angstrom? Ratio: 1.11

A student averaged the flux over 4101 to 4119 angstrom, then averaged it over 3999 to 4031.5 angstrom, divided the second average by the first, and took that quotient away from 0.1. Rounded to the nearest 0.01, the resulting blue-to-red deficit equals -1.08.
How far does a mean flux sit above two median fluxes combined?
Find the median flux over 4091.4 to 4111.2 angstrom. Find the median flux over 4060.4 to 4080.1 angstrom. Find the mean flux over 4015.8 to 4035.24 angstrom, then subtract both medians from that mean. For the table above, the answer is -19.1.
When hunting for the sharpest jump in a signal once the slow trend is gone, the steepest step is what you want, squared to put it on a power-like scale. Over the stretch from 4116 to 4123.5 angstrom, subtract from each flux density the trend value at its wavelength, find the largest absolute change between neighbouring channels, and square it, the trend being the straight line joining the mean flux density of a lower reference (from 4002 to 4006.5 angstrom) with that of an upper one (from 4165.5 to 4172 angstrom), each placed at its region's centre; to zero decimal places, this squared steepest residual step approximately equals 7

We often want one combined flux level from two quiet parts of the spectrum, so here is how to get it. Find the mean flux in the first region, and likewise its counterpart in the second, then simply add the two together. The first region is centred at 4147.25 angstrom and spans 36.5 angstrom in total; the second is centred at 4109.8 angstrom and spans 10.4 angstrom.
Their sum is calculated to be 41.4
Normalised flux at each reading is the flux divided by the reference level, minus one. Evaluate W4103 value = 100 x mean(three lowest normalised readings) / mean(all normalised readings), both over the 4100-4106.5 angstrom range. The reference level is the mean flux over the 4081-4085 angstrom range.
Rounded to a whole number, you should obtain 114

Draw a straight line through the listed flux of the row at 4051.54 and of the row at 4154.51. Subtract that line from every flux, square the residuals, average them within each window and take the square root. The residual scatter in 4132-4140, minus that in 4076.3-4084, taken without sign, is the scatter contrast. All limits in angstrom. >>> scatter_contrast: 1.26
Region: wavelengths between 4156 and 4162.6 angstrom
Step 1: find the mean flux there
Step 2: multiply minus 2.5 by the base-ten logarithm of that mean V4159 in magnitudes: -3.42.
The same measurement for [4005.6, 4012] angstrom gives -3.28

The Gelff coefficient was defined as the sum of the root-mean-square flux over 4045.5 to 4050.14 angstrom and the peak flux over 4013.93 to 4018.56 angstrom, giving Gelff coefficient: 48.2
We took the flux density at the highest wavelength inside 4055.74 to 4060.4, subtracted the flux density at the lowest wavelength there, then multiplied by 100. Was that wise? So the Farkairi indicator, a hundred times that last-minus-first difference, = 555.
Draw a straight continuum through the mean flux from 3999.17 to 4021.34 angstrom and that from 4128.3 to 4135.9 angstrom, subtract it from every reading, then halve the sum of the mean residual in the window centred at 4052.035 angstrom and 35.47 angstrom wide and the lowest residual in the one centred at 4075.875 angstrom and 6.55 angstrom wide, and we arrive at -2.2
